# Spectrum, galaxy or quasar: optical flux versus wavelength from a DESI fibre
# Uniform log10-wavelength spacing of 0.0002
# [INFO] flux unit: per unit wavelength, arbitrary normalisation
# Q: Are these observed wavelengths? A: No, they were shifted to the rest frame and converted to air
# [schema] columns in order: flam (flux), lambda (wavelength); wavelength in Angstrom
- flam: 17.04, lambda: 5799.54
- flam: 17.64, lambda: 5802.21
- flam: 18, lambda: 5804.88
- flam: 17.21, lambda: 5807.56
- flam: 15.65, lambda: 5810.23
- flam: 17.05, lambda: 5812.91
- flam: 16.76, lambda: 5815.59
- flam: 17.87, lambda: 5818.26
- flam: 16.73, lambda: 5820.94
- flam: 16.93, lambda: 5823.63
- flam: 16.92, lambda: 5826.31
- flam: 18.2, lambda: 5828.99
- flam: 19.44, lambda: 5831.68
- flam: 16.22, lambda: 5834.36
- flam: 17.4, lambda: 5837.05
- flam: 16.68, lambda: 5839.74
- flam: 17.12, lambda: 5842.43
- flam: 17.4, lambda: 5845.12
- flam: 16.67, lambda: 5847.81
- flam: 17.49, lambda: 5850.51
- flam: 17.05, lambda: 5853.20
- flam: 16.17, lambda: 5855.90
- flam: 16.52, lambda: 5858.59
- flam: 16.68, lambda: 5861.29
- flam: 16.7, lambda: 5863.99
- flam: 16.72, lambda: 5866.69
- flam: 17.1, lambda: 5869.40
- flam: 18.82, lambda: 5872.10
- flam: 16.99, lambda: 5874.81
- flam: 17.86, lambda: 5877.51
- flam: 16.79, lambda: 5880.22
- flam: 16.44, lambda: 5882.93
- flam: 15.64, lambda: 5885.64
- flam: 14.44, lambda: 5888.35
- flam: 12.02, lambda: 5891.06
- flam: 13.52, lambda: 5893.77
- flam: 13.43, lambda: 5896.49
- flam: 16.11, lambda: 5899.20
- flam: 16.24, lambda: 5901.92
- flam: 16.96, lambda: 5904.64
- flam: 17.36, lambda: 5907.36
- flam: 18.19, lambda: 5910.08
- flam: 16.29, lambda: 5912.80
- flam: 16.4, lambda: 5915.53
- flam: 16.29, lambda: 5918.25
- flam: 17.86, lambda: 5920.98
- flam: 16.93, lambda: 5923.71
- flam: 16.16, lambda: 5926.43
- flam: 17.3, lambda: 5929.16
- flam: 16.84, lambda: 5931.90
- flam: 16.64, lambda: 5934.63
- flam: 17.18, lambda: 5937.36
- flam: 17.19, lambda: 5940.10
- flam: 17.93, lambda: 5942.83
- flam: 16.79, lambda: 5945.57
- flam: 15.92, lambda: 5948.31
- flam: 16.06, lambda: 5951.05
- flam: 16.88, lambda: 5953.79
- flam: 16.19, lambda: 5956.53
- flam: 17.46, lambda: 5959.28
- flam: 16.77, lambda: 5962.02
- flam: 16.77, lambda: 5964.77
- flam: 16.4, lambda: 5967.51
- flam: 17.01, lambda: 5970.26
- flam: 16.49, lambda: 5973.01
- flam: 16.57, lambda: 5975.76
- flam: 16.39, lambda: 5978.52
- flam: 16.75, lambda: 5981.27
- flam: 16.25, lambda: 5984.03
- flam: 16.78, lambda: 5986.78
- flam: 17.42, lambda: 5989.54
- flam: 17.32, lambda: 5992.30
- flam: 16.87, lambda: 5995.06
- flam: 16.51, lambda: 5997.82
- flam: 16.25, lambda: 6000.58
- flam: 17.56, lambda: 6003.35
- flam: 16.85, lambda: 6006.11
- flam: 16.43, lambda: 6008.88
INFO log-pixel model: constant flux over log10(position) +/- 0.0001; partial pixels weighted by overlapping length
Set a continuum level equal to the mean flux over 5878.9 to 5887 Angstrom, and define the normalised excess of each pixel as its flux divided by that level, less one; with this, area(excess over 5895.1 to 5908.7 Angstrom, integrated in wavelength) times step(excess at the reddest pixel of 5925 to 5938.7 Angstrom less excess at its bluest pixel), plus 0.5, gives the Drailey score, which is 0.486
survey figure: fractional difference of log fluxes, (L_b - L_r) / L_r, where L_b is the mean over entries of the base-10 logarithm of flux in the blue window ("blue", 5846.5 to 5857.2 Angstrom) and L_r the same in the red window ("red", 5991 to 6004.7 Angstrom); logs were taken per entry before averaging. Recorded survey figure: -0.001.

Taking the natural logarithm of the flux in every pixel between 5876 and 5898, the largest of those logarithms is 2.88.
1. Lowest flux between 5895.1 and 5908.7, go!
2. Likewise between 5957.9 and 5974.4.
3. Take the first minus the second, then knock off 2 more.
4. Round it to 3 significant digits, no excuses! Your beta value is -4.97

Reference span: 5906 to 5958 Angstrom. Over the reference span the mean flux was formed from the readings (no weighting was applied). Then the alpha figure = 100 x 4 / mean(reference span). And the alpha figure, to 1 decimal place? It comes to 23.7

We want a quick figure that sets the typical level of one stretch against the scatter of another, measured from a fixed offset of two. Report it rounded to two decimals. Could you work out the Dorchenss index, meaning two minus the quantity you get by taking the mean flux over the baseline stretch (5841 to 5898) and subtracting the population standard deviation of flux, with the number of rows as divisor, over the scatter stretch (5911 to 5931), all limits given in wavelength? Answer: -13.67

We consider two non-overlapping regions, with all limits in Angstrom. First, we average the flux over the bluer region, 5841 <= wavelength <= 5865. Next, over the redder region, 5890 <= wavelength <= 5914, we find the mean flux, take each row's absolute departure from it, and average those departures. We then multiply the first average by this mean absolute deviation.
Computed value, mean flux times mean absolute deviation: 29.0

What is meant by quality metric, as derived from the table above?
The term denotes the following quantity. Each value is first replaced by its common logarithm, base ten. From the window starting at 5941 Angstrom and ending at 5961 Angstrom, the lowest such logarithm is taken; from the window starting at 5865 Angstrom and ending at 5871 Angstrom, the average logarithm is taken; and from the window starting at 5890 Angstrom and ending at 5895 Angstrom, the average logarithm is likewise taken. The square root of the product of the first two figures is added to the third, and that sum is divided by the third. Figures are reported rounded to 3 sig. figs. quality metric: 2.10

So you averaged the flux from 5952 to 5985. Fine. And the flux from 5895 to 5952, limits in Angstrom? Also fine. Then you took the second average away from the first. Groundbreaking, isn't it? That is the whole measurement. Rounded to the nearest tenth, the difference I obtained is 0.0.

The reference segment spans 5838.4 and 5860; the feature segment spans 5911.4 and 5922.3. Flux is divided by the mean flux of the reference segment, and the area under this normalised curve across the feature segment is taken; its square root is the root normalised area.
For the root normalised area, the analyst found 3.284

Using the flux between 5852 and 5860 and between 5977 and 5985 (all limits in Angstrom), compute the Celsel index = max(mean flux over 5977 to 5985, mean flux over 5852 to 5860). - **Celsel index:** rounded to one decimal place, 16.6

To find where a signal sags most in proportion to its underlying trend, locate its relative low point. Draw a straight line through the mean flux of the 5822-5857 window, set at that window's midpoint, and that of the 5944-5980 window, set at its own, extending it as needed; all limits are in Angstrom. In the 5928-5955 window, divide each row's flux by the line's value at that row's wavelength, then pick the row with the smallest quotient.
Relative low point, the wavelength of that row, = 5948.31 Angstrom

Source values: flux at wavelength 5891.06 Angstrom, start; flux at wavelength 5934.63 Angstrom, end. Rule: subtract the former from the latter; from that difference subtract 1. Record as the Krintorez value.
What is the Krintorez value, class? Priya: 3.6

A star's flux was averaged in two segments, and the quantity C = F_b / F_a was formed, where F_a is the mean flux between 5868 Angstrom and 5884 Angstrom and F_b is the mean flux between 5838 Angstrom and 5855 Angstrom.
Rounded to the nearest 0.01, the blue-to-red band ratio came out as 0.98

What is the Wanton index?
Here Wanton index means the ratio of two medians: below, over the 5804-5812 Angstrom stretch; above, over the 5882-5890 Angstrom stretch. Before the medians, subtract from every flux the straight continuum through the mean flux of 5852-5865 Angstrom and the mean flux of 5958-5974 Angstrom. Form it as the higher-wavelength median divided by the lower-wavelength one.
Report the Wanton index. -1.5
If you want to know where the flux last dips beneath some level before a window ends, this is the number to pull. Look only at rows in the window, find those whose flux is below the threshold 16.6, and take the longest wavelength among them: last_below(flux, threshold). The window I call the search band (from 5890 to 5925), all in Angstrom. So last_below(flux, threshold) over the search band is 5918.25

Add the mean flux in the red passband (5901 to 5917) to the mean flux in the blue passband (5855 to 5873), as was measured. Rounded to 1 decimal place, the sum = 33.9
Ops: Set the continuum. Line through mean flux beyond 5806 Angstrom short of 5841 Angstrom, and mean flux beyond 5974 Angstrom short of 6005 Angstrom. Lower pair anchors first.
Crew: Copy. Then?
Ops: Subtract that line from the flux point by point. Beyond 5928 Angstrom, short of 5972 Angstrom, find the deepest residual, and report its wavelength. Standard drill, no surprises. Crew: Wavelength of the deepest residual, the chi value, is 5948.31 Angstrom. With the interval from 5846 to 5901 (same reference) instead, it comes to 5891.06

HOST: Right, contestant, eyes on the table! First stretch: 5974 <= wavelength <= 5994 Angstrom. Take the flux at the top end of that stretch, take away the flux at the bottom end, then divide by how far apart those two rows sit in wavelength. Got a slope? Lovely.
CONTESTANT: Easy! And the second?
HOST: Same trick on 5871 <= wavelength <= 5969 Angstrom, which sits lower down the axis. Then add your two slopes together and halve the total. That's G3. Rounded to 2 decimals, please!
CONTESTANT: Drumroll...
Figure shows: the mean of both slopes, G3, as 0.01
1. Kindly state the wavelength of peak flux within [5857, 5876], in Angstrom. 5872.10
